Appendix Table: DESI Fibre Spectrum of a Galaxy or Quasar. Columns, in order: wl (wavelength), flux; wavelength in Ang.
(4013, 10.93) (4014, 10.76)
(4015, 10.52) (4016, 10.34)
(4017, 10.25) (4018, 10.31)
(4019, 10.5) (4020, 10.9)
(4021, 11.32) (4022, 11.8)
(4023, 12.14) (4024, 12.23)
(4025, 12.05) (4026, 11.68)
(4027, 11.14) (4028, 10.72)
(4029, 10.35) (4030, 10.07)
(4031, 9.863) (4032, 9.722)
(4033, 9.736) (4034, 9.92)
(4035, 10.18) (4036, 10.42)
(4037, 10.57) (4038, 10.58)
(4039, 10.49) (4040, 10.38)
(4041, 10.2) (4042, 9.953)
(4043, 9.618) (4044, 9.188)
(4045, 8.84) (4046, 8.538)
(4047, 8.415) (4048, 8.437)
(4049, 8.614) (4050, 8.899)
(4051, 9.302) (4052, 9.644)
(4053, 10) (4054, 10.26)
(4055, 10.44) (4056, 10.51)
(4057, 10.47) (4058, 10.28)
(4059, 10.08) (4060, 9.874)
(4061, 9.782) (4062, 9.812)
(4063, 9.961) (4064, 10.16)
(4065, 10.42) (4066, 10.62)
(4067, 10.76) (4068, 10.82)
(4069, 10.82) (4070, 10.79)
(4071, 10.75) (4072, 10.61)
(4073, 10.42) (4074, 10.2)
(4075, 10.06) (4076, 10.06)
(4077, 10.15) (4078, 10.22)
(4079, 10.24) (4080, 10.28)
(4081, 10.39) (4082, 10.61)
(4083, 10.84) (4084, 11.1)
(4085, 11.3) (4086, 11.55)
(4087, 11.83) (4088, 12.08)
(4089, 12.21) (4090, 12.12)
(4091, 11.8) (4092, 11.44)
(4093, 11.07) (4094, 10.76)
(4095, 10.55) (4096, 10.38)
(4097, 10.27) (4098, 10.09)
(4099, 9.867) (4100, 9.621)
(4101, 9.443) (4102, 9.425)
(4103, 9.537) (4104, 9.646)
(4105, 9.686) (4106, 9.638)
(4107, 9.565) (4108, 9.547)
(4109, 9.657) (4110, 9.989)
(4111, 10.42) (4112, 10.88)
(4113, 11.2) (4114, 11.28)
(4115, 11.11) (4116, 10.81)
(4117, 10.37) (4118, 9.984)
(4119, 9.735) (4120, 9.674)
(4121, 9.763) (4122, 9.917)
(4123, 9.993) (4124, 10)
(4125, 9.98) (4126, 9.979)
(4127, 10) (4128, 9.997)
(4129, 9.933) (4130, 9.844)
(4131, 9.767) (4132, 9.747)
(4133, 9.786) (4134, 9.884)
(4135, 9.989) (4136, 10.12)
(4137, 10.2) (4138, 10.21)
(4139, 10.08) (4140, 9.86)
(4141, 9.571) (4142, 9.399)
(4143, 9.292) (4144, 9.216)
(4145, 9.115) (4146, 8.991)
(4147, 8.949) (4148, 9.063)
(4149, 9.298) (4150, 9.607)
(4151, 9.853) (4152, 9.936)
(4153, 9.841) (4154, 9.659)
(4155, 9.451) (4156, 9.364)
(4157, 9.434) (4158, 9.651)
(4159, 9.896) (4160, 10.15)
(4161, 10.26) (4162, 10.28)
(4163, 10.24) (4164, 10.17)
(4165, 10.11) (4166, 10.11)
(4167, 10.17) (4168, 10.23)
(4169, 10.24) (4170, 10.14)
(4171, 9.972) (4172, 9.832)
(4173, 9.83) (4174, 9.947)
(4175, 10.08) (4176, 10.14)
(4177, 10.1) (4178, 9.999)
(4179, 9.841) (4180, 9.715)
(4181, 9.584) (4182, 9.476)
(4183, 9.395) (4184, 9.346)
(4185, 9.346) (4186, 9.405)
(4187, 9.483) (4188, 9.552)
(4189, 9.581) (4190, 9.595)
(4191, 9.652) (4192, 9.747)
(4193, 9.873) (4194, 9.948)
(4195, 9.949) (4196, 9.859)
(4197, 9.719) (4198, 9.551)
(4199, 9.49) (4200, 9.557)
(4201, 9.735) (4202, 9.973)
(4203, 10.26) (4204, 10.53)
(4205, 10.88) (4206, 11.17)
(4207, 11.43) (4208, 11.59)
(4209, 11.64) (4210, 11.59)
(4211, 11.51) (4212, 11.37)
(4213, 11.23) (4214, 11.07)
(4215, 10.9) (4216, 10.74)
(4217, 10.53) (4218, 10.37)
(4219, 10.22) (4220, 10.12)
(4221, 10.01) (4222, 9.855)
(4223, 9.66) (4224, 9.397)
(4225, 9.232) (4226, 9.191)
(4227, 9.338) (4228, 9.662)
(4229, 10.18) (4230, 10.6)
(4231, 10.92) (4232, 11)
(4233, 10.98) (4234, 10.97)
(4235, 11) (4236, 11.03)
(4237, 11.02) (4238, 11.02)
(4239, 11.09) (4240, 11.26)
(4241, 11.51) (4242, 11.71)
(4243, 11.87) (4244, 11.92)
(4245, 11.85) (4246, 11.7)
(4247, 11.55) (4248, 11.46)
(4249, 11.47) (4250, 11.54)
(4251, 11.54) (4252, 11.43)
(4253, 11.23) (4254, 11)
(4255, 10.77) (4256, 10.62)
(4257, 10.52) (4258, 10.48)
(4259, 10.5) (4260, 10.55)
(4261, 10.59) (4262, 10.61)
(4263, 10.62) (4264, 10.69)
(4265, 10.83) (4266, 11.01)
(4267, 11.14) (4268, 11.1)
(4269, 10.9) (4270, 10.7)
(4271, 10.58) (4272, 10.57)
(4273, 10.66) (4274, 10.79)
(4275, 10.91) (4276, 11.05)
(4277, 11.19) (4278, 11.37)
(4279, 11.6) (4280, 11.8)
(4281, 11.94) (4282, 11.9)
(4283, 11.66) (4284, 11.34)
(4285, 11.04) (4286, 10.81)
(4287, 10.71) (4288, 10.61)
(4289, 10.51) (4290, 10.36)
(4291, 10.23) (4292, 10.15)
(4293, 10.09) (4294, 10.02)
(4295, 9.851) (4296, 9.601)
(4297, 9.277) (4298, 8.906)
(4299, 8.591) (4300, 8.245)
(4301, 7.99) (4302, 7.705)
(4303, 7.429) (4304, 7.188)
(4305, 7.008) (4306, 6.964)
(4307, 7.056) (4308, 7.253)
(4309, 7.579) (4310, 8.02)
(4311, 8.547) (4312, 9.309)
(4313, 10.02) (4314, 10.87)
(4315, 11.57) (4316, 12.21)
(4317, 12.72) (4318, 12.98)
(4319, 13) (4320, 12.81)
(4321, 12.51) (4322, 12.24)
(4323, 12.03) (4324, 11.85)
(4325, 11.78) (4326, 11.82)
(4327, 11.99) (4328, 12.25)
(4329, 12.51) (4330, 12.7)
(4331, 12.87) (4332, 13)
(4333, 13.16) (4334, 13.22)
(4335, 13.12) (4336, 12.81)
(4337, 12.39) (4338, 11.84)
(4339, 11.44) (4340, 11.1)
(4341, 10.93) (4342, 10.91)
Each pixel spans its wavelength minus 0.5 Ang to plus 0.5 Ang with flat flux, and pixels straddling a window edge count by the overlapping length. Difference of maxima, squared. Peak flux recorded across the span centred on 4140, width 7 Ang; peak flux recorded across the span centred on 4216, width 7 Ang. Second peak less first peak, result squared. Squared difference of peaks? 1.0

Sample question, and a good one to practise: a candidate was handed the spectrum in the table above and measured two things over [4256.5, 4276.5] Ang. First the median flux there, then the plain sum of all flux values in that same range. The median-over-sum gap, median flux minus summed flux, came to -204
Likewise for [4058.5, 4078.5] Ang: -196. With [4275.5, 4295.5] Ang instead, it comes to -207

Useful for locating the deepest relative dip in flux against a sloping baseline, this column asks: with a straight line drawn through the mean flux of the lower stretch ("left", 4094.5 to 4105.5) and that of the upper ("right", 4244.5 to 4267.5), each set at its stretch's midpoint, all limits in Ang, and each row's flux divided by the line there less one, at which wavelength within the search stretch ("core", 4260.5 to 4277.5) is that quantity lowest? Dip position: 4272 Ang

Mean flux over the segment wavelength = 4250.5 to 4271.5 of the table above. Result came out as 10.8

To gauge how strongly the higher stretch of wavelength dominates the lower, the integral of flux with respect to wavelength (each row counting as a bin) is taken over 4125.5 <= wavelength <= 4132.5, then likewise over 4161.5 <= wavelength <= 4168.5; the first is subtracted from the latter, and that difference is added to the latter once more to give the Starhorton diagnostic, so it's 73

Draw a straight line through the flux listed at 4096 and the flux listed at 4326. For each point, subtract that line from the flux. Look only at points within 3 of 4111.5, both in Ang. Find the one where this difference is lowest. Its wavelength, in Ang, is 4109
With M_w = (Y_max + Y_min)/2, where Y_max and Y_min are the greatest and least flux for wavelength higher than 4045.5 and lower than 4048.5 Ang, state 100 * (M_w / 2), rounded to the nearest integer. 424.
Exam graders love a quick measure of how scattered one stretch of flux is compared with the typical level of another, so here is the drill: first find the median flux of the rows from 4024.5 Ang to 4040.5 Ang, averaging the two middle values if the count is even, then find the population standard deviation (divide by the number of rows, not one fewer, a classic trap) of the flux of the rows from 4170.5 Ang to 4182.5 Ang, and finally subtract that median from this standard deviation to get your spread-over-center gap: -10.20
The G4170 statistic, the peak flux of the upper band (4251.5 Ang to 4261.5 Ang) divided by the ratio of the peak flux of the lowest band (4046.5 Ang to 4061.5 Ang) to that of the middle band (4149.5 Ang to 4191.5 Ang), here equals 11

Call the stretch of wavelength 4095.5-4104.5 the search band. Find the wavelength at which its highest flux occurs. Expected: 4096 Ang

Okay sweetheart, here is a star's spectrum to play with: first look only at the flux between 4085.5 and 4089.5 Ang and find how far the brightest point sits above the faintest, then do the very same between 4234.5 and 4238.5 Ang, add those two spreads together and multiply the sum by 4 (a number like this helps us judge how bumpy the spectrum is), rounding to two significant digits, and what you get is 2.8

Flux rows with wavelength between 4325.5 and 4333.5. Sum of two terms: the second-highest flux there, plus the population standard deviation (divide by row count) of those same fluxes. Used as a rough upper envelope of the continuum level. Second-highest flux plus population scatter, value 13.5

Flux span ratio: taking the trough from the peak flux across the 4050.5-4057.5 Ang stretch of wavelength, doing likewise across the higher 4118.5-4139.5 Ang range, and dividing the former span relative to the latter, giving 2.3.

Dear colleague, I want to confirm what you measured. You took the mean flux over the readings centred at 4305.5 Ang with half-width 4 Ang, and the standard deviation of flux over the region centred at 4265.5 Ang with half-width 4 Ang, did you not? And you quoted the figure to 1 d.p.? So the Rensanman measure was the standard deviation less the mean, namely -7.1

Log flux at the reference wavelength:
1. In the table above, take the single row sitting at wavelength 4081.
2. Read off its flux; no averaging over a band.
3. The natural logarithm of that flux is 2.34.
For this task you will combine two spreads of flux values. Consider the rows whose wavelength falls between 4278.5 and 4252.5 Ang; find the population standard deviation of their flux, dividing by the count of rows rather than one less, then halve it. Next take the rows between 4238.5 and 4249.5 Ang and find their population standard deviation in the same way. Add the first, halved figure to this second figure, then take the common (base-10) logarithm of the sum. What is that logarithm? -0.43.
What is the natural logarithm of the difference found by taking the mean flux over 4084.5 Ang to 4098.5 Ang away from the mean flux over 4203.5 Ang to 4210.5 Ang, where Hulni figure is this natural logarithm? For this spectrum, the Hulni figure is -4.2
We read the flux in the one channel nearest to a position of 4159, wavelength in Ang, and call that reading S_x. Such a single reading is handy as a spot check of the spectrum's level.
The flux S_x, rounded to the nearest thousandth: 9.896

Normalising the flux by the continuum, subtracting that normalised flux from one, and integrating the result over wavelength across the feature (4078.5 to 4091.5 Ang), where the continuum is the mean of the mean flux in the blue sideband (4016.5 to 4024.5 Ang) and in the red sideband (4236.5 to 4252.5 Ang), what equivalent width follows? 0.1 Ang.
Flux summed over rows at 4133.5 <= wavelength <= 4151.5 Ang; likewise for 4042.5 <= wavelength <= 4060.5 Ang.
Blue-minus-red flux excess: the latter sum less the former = -1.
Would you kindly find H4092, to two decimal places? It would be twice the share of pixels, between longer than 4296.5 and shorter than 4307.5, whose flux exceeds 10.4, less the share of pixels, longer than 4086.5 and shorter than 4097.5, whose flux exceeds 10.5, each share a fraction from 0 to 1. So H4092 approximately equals -0.82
